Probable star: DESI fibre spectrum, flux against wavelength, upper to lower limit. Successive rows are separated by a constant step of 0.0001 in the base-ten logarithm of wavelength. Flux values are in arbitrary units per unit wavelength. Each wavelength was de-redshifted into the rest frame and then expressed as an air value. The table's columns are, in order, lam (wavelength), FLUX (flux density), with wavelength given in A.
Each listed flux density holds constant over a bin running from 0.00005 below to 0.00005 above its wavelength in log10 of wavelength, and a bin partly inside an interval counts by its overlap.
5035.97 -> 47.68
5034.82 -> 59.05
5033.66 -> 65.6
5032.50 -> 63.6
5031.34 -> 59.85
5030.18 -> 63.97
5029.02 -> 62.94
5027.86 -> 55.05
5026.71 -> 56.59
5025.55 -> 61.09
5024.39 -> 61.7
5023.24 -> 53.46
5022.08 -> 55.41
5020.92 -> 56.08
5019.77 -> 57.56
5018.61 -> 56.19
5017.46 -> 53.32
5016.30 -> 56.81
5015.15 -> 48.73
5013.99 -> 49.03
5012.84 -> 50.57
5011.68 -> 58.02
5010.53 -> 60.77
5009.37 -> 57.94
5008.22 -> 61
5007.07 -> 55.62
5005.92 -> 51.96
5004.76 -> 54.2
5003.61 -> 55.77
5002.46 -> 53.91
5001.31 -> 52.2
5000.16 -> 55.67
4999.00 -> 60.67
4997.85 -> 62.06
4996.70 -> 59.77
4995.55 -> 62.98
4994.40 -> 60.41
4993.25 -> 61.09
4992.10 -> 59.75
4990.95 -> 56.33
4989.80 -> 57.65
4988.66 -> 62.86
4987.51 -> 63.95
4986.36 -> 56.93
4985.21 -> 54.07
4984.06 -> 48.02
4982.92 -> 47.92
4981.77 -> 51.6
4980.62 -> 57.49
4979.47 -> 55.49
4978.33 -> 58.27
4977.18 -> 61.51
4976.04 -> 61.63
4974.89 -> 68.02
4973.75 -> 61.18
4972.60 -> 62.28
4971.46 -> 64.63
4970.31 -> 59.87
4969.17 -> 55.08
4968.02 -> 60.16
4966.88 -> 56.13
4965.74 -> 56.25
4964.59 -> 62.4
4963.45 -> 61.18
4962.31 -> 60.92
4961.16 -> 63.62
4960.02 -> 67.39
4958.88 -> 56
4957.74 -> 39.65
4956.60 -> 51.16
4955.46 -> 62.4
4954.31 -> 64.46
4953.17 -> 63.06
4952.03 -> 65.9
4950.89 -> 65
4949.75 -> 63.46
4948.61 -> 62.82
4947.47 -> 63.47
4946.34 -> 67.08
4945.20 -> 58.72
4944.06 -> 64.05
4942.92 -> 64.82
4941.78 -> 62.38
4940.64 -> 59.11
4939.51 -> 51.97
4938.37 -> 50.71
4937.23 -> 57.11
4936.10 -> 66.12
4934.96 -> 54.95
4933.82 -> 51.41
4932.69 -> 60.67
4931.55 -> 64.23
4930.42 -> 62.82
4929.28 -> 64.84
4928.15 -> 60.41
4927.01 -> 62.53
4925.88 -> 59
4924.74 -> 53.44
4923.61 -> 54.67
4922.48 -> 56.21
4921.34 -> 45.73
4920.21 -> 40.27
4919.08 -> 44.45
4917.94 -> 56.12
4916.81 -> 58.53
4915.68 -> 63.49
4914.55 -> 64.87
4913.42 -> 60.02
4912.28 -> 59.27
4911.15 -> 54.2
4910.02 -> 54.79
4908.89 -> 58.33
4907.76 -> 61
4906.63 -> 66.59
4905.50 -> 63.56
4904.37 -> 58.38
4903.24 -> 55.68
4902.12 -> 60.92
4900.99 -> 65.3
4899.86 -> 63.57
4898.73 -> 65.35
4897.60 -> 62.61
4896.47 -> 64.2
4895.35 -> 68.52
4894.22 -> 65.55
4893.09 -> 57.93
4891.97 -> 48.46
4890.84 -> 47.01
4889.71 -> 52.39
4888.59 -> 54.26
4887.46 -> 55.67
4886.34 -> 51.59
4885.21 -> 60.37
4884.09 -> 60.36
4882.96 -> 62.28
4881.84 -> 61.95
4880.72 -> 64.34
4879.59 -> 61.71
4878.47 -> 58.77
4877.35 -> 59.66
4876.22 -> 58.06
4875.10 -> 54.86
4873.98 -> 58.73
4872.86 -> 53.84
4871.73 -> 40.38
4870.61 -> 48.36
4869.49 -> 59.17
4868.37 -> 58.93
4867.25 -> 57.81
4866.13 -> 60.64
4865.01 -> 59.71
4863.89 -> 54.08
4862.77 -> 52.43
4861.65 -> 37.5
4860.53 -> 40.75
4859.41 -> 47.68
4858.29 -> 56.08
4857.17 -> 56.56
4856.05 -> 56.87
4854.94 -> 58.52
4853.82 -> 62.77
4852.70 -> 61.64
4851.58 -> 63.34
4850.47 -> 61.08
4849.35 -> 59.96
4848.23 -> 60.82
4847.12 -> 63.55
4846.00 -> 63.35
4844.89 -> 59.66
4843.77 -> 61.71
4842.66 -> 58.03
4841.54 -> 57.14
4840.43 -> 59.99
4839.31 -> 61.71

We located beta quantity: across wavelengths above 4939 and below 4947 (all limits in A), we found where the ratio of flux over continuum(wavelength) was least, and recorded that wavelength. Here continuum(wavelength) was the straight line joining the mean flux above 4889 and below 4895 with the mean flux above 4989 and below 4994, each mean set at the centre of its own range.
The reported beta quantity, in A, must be 4939.51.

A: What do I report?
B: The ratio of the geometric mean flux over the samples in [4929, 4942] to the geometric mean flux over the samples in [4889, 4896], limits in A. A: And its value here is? 1.05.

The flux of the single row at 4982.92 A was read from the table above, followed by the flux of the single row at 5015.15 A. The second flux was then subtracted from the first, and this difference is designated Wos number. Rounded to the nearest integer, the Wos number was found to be -1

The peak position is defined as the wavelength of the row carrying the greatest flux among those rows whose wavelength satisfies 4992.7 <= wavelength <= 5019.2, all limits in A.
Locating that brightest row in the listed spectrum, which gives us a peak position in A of 4995.55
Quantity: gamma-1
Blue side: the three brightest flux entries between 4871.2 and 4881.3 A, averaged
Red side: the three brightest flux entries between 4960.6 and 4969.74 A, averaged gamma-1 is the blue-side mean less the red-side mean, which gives -0.5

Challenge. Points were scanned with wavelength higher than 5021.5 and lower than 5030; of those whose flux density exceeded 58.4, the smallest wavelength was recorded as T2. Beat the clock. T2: 5024.39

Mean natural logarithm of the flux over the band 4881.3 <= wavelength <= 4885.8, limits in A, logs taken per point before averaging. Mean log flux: 4.11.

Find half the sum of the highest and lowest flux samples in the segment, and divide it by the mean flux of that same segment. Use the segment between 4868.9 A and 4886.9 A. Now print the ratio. 0.92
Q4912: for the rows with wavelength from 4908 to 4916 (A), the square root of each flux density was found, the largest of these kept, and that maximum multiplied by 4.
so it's 32.2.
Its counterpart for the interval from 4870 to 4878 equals 30.9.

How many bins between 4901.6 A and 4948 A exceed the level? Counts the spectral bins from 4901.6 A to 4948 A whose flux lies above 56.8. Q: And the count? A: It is 27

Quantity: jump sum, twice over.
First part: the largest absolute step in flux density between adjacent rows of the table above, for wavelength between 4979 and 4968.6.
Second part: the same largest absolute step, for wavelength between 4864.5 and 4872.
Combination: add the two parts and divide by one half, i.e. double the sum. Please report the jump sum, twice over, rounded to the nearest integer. 35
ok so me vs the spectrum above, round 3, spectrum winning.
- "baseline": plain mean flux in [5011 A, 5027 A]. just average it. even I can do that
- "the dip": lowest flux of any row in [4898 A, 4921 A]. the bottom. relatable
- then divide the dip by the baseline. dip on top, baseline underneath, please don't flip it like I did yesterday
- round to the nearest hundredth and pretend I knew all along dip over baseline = 0.73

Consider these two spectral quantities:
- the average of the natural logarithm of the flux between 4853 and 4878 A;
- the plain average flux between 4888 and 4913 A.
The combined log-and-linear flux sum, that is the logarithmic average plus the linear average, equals 63.4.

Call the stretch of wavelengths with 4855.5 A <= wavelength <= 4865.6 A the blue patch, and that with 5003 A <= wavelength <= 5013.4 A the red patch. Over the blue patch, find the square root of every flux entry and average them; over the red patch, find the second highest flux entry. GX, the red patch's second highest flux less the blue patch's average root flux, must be 53.6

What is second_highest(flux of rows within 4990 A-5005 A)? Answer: 62.06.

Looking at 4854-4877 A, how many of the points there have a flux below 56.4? 10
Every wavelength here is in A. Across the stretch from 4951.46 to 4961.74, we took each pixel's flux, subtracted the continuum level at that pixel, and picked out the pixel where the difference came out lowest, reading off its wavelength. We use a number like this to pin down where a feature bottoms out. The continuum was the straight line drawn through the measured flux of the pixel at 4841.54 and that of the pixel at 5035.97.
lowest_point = 4957.74 A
